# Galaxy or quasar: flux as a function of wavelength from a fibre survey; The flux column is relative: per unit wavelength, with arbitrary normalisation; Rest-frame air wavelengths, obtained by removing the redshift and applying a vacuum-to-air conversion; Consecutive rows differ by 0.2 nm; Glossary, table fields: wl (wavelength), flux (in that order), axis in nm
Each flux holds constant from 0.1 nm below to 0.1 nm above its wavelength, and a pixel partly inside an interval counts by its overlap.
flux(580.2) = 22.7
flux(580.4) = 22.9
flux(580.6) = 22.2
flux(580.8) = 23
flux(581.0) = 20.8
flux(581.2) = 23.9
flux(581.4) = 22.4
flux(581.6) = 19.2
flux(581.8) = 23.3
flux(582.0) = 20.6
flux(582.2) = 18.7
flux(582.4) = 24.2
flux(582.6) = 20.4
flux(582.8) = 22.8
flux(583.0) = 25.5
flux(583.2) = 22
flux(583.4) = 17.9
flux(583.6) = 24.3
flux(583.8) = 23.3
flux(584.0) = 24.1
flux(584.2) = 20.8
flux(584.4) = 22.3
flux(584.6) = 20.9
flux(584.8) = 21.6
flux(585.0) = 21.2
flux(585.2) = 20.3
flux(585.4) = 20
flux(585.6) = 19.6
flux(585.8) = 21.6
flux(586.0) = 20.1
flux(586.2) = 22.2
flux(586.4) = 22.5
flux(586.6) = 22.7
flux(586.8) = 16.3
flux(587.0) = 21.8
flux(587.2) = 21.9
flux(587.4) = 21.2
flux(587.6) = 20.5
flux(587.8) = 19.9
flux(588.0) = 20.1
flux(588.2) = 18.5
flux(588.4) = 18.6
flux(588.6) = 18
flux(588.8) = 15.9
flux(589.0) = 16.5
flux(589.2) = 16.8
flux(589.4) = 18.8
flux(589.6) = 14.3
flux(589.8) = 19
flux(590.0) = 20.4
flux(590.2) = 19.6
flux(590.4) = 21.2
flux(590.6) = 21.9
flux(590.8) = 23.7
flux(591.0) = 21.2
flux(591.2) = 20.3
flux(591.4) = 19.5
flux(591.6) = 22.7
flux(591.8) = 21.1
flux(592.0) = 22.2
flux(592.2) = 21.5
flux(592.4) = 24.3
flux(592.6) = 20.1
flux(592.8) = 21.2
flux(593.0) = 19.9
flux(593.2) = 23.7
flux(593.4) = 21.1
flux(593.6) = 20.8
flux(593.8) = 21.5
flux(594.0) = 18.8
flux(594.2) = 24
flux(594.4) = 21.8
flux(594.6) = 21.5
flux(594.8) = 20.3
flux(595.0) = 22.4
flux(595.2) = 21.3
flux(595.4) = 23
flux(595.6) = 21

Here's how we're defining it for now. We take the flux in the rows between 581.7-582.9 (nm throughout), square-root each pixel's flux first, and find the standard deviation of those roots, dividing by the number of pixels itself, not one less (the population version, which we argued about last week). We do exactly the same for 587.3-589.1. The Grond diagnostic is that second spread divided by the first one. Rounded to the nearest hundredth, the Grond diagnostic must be 0.96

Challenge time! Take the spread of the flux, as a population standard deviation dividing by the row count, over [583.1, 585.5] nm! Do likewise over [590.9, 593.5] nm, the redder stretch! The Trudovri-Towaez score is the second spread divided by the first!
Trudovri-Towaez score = 0.80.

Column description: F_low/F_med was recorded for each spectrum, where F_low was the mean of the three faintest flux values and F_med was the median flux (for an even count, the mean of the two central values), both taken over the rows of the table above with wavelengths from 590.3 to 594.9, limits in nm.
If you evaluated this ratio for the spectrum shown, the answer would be 0.92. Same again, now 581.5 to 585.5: 0.87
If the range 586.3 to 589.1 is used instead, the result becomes 0.81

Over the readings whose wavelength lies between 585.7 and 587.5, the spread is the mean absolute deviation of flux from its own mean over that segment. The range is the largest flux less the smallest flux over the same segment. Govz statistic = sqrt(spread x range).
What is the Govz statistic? 2.9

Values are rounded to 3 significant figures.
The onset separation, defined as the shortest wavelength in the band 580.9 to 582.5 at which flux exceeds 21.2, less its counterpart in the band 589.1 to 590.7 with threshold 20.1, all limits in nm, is -8.80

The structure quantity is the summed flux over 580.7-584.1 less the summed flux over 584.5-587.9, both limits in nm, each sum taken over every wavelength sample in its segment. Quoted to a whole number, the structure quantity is 22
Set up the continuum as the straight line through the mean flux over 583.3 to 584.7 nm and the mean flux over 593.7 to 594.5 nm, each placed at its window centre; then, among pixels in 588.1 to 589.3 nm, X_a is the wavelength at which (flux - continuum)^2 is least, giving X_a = 588.4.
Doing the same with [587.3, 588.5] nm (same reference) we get 587.4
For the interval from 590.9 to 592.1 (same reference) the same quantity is 591.0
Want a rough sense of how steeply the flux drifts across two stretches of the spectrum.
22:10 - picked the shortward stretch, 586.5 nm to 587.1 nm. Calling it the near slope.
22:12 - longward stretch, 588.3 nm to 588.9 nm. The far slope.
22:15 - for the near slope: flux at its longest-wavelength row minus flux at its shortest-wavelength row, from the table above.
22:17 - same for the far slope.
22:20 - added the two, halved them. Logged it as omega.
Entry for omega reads -1.8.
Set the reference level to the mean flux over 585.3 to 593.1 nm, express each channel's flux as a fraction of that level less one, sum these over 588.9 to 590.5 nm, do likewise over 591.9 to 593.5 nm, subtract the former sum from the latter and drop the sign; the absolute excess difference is 1.4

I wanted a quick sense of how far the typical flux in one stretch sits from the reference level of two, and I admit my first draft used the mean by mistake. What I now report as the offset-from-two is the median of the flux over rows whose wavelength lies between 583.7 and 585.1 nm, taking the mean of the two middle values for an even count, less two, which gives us 19.6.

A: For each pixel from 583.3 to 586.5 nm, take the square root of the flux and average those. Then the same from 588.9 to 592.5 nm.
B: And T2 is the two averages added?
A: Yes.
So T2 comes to 9.12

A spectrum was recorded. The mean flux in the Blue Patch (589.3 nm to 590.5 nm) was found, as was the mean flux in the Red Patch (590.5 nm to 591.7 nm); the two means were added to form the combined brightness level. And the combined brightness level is 40.4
